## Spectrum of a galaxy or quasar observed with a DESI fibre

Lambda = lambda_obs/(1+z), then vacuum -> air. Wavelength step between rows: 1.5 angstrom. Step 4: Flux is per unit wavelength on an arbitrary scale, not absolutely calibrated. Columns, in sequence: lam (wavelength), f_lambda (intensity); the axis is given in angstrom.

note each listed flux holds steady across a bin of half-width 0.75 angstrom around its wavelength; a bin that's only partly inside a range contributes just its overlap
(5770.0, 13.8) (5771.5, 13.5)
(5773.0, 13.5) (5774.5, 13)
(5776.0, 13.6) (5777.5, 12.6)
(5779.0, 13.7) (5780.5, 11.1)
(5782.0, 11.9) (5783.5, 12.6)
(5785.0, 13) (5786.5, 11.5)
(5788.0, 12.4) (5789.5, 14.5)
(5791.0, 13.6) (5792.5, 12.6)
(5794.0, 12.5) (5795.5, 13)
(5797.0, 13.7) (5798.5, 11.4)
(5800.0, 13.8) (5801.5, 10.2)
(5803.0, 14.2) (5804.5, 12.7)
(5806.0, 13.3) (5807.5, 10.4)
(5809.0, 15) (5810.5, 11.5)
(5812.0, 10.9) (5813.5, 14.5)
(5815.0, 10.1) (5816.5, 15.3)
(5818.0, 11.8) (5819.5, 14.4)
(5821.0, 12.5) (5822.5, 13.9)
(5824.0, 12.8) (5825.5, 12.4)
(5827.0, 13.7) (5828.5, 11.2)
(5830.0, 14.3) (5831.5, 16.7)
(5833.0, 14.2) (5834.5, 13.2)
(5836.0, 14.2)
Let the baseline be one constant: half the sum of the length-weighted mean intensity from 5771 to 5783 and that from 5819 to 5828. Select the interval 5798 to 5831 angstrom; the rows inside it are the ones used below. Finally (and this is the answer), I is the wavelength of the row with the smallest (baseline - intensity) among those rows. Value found 5816.5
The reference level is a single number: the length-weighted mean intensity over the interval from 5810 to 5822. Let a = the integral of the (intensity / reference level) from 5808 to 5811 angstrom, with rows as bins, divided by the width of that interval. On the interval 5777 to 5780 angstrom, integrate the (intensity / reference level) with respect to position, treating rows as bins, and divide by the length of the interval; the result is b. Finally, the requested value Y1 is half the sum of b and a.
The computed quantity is 1.03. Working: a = 1.04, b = 1.03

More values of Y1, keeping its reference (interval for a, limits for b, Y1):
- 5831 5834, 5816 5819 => 1.13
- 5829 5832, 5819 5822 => 1.12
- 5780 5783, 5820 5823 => 0.98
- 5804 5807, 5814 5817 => 1.00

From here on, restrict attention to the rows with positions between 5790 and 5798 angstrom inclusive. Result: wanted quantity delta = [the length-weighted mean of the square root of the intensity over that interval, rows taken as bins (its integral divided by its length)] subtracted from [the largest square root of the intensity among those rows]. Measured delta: 0.087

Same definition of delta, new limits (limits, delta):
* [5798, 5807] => 0.229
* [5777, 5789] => 0.183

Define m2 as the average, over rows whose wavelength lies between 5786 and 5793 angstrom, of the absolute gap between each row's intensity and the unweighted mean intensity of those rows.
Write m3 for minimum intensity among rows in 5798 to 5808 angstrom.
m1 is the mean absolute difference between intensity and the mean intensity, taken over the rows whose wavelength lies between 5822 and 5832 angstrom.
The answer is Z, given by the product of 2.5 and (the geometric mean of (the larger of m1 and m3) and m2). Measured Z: 8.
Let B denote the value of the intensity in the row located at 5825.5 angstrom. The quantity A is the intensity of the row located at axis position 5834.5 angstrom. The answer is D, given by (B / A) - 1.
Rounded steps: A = 13.2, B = 12.4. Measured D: -0.061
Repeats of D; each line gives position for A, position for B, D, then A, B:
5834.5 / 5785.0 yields -0.015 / 13.2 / 13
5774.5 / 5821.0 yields -0.038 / 13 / 12.5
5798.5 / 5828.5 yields -0.018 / 11.4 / 11.2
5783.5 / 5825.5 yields -0.016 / 12.6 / 12.4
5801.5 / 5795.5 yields 0.275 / 10.2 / 13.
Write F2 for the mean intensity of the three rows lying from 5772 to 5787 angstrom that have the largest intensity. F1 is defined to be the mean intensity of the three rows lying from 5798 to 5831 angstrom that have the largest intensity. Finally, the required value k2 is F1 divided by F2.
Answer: 1.10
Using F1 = 14.9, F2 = 13.6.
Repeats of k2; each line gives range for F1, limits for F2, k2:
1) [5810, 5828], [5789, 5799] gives 1.06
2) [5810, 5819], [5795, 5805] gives 1.00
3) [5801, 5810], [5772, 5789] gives 1.04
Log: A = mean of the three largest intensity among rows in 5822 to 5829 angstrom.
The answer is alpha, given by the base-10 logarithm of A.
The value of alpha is 1.13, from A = 13.5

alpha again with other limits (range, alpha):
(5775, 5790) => 1.14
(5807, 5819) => 1.17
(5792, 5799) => 1.12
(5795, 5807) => 1.14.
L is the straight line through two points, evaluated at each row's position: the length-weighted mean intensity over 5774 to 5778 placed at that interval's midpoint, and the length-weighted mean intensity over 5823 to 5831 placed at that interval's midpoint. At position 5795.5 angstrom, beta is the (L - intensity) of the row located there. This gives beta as 0.1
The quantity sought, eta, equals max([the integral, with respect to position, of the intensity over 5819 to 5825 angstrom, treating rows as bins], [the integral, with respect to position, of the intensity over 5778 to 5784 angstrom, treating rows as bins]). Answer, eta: 80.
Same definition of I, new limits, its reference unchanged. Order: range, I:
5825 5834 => 5831.5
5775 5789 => 5779.0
